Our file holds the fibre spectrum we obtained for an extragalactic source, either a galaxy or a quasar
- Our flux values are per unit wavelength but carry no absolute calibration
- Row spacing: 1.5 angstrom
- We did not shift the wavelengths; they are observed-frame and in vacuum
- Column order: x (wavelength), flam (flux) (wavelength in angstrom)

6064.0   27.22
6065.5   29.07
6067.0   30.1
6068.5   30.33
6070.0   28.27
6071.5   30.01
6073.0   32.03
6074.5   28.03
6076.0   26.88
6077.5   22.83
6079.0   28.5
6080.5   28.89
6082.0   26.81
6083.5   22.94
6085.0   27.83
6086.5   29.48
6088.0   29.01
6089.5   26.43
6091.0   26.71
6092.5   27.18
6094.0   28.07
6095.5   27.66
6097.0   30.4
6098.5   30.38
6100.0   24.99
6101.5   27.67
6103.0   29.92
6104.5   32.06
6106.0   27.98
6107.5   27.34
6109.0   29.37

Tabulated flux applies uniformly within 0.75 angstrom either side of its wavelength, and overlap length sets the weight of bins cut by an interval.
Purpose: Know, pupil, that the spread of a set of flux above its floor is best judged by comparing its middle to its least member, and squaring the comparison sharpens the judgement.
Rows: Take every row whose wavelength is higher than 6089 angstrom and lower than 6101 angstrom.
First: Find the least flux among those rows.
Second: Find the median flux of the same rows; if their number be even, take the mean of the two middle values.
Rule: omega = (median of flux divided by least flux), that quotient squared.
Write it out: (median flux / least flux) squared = 1.20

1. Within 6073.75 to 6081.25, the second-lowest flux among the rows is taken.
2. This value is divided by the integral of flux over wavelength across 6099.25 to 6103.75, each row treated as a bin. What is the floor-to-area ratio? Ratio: 0.22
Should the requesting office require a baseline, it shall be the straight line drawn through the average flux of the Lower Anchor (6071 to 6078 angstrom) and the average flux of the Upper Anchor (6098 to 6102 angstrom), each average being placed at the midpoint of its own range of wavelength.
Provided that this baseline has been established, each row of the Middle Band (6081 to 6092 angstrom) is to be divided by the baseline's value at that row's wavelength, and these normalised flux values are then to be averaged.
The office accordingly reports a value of 0.97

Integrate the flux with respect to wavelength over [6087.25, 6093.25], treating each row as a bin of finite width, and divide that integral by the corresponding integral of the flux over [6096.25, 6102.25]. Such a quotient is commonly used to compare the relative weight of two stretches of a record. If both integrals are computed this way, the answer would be 0.96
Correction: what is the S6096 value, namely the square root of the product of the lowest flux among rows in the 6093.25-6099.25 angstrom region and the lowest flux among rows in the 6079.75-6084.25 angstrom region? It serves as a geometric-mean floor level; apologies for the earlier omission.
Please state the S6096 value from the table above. 25.2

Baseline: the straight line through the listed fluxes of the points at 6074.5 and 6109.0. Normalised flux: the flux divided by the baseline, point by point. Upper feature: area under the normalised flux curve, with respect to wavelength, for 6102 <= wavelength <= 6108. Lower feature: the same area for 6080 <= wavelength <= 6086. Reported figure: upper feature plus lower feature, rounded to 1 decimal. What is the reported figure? 11.7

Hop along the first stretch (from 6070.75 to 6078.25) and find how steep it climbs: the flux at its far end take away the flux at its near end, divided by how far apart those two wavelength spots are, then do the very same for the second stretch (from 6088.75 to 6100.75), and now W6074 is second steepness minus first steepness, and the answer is 1.1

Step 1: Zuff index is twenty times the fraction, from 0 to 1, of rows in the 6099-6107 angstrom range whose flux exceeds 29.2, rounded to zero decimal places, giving 8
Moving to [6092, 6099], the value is 8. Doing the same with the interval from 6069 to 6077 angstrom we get 8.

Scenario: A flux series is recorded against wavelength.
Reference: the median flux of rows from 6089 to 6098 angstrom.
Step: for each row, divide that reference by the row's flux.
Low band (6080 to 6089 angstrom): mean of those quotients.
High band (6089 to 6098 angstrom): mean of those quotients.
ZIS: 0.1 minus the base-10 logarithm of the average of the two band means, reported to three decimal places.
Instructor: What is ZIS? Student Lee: 0.101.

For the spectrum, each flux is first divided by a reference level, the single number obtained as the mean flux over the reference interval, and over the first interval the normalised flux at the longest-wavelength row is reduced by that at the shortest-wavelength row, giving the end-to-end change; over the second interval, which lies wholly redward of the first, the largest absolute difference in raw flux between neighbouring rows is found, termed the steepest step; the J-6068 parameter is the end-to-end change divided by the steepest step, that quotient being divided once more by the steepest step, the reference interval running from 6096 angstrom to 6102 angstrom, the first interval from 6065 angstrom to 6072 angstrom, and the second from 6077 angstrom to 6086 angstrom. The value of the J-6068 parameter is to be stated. 0.0010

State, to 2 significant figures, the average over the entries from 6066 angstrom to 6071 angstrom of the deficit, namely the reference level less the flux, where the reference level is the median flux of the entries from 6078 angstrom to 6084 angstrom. -1.9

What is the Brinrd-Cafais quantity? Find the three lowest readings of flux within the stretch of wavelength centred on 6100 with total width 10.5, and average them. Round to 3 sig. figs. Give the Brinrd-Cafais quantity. 26.8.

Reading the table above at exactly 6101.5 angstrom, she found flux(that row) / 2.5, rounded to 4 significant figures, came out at 11.07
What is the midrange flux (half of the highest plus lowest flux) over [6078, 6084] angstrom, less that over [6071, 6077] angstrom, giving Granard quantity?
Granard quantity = -3.5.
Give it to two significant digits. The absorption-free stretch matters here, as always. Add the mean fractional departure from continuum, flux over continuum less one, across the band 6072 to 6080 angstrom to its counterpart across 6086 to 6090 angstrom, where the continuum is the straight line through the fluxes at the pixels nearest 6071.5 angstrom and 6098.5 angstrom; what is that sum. -0.14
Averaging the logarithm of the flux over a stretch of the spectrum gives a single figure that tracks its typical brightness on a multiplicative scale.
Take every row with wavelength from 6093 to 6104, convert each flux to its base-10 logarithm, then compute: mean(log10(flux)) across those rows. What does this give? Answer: 1.45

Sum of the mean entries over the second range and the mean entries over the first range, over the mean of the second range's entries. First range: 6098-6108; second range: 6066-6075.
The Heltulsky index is 1.96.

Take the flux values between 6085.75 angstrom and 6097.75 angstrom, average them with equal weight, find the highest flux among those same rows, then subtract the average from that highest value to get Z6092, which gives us 2.3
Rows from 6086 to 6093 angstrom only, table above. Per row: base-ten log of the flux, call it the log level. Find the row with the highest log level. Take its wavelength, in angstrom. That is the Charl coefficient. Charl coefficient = 6086.5 angstrom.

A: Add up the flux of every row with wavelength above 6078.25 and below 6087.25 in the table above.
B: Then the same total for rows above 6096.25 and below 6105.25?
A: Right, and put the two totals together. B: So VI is 340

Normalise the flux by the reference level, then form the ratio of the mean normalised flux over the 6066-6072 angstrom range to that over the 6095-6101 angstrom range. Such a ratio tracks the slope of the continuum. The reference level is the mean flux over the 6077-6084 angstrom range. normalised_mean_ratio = 1.05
